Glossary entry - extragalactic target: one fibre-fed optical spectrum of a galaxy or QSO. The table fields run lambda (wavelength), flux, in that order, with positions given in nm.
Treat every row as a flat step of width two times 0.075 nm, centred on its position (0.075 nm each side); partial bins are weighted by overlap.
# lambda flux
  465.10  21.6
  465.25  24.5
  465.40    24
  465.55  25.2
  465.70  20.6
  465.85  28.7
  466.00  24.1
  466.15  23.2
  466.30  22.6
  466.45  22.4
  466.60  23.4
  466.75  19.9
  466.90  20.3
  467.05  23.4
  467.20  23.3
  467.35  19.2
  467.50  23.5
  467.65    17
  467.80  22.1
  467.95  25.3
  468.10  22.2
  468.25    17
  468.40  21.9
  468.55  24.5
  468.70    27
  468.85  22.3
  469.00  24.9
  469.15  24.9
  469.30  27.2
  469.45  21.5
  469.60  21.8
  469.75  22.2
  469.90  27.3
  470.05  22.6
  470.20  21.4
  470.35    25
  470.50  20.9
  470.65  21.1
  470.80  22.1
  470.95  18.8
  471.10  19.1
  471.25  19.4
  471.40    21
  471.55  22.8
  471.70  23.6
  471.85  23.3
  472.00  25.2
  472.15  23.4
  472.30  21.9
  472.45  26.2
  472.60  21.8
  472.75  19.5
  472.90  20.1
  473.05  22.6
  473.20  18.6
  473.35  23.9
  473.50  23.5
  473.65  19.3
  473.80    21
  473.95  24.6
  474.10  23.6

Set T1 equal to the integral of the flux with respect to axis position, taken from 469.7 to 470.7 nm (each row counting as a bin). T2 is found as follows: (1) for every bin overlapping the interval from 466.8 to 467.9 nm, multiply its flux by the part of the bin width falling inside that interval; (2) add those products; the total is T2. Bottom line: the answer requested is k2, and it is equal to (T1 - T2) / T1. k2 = -0.02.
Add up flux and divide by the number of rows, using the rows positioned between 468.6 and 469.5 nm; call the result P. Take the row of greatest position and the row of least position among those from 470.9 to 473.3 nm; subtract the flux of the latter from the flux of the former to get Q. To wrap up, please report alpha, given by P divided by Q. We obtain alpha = -123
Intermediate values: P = 24.6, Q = -0.2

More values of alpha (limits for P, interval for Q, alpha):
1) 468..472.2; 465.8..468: -7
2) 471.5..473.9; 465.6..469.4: 3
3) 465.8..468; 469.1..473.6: -16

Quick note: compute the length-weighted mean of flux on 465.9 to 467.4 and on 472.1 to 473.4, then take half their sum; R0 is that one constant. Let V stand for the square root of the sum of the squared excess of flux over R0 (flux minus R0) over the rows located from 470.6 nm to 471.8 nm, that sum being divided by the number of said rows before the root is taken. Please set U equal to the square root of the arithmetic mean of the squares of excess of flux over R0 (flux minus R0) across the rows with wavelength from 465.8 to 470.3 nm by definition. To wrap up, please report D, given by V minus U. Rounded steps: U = 2.78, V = 2.03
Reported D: -0.8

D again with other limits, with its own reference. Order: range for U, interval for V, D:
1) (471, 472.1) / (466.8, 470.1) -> 0.7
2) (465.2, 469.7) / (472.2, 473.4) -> -0.4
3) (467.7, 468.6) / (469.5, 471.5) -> -0.4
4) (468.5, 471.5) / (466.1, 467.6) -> -1.1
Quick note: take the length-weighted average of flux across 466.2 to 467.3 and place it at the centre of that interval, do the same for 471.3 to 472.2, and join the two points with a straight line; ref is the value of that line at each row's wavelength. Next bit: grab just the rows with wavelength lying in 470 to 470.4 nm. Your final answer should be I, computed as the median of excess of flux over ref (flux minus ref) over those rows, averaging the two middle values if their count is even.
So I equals -0.2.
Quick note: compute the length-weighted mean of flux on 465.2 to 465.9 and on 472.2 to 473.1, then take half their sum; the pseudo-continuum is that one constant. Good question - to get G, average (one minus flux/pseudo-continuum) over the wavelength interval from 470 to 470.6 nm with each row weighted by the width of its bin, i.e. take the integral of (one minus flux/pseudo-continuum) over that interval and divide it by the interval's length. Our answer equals 0.04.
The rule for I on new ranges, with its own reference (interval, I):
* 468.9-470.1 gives 1.1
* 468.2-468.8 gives 0.7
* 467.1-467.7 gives -1.0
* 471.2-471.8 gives -1.2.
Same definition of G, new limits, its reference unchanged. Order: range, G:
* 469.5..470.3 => 0.01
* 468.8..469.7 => -0.02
